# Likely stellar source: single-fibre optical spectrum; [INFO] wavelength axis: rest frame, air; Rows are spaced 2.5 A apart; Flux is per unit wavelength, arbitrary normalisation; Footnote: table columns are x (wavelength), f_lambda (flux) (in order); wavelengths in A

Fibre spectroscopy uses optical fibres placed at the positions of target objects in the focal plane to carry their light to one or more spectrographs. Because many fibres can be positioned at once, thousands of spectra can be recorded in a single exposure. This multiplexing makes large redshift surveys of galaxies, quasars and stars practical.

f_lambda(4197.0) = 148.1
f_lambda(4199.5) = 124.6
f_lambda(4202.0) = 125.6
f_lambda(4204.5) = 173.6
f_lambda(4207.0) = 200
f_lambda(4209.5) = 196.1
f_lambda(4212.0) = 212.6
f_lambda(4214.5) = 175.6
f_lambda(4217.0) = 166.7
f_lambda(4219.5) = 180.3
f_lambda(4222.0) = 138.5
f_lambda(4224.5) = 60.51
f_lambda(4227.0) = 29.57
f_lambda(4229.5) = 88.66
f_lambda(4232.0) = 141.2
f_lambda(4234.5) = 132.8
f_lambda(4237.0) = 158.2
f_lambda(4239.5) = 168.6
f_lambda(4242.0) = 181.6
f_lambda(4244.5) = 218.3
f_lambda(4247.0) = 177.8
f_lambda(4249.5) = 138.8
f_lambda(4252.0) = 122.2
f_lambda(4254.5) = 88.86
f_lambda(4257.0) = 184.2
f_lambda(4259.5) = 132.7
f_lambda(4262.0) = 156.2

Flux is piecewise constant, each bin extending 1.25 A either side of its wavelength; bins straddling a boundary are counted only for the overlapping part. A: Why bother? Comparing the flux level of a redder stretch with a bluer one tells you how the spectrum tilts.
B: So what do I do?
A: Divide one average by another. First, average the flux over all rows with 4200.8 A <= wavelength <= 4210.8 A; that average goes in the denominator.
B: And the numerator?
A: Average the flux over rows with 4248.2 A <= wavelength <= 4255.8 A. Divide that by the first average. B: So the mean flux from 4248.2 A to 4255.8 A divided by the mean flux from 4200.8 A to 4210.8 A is 0.67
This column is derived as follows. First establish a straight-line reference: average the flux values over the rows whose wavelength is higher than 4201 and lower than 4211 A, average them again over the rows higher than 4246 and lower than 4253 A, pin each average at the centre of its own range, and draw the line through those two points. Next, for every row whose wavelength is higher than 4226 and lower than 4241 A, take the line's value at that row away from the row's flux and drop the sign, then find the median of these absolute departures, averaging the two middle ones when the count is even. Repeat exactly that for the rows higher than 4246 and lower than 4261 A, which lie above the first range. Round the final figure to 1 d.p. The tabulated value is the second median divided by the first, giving 1.3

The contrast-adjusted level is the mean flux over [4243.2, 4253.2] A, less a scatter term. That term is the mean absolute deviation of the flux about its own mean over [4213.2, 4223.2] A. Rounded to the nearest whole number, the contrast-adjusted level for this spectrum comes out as 151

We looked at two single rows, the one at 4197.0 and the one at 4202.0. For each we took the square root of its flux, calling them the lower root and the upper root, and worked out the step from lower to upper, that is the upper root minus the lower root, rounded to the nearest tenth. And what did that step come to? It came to -1.0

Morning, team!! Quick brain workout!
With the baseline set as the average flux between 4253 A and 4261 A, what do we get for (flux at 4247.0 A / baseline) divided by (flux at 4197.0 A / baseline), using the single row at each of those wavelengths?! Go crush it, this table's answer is 1.2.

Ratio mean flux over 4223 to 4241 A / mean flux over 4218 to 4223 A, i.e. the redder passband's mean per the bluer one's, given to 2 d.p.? 0.70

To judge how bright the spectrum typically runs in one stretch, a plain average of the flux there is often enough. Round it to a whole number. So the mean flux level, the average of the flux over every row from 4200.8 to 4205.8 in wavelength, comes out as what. 150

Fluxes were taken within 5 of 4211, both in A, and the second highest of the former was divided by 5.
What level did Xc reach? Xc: 40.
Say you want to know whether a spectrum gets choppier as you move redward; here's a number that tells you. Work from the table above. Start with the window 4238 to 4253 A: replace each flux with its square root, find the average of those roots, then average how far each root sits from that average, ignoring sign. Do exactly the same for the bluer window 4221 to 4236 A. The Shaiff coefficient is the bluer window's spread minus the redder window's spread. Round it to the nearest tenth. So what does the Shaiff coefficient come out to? 1.1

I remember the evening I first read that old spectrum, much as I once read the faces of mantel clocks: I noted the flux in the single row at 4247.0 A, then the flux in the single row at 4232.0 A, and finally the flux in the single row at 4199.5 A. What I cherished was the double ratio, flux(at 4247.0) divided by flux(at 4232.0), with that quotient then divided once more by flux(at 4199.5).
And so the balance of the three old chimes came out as 0.010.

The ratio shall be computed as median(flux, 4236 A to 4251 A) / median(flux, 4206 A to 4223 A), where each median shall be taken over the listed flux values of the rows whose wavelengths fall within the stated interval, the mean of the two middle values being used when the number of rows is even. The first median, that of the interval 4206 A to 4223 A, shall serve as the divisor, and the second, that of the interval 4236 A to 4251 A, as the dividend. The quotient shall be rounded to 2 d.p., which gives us 0.96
